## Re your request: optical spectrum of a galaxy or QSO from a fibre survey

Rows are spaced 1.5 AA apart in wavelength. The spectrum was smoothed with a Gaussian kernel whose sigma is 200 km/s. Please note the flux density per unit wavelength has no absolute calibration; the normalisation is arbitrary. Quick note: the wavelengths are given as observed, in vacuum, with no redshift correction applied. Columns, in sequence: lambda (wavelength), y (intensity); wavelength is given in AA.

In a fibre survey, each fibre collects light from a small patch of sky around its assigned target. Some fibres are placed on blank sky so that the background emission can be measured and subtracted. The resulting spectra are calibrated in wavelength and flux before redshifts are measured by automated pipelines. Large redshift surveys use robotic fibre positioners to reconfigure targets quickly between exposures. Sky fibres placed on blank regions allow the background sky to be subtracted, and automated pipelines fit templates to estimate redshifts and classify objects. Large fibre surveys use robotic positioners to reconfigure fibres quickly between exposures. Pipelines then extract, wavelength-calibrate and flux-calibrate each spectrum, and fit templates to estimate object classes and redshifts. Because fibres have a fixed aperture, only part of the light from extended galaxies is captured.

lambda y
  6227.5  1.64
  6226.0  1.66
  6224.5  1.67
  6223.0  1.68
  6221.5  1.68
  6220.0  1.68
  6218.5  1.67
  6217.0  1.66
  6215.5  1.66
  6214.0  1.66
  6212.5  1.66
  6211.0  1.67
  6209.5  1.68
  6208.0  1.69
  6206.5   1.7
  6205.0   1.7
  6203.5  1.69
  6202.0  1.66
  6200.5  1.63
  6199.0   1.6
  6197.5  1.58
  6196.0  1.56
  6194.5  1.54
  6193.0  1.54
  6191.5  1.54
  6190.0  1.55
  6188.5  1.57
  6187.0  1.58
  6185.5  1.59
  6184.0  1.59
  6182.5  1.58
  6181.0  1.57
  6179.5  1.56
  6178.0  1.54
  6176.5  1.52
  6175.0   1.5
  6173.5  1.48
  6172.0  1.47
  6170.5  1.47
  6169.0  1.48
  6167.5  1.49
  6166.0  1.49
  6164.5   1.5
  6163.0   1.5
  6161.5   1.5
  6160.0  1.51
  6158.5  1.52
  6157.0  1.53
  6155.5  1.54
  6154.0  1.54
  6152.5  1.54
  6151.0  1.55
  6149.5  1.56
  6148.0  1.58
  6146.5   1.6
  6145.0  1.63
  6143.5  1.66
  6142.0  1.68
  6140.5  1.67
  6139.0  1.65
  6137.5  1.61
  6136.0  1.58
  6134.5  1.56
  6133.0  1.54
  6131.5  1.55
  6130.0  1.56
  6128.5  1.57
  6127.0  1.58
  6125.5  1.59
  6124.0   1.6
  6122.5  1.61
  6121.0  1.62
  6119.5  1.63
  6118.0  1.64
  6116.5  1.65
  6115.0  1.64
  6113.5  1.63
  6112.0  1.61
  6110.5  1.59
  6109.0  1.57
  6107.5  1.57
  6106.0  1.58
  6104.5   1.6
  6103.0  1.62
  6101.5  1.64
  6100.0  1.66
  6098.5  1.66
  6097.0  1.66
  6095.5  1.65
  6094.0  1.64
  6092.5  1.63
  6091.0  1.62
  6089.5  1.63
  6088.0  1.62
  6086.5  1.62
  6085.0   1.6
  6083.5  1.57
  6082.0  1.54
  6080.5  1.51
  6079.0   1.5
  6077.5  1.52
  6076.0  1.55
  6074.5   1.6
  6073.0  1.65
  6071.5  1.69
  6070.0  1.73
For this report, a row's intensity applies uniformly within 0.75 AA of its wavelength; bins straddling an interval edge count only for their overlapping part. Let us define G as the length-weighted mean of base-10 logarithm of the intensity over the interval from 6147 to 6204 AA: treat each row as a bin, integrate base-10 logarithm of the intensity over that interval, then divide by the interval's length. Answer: 0.189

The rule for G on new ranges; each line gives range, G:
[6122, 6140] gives 0.200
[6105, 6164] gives 0.200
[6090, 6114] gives 0.210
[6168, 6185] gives 0.183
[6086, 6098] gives 0.213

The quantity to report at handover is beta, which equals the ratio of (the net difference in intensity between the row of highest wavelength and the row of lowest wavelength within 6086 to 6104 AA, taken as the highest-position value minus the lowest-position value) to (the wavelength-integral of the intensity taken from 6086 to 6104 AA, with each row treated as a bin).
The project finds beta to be 0.0000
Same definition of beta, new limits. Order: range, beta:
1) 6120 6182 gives -0.0005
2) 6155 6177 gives -0.0006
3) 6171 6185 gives 0.0056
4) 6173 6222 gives 0.0025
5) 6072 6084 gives -0.0043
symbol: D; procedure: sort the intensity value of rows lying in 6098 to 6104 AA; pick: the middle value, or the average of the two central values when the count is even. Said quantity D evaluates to 1.65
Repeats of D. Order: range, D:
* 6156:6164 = 1.51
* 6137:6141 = 1.65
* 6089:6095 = 1.63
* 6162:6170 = 1.49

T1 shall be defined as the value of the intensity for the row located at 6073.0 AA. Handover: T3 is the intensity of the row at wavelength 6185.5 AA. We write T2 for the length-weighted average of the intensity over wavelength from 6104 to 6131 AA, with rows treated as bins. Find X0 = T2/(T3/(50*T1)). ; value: 83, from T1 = 1.65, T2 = 1.602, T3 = 1.59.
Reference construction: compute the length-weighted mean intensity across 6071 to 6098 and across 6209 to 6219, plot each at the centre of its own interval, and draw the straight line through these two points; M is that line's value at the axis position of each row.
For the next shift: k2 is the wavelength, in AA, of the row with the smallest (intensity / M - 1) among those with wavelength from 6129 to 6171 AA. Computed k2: 6170.5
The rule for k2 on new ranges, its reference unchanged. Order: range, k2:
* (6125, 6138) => 6133.0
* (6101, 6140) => 6133.0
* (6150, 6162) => 6161.5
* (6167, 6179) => 6172.0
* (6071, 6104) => 6079.0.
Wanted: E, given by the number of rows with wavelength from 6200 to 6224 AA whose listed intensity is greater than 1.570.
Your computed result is 16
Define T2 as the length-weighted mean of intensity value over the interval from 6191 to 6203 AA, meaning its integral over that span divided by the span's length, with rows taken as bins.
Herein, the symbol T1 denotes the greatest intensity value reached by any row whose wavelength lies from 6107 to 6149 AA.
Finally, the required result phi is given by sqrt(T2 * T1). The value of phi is 1.63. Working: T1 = 1.68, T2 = 1.58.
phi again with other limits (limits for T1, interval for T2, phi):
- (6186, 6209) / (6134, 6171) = 1.63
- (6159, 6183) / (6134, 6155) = 1.59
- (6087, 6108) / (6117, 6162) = 1.62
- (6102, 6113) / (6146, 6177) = 1.57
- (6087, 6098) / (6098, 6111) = 1.63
